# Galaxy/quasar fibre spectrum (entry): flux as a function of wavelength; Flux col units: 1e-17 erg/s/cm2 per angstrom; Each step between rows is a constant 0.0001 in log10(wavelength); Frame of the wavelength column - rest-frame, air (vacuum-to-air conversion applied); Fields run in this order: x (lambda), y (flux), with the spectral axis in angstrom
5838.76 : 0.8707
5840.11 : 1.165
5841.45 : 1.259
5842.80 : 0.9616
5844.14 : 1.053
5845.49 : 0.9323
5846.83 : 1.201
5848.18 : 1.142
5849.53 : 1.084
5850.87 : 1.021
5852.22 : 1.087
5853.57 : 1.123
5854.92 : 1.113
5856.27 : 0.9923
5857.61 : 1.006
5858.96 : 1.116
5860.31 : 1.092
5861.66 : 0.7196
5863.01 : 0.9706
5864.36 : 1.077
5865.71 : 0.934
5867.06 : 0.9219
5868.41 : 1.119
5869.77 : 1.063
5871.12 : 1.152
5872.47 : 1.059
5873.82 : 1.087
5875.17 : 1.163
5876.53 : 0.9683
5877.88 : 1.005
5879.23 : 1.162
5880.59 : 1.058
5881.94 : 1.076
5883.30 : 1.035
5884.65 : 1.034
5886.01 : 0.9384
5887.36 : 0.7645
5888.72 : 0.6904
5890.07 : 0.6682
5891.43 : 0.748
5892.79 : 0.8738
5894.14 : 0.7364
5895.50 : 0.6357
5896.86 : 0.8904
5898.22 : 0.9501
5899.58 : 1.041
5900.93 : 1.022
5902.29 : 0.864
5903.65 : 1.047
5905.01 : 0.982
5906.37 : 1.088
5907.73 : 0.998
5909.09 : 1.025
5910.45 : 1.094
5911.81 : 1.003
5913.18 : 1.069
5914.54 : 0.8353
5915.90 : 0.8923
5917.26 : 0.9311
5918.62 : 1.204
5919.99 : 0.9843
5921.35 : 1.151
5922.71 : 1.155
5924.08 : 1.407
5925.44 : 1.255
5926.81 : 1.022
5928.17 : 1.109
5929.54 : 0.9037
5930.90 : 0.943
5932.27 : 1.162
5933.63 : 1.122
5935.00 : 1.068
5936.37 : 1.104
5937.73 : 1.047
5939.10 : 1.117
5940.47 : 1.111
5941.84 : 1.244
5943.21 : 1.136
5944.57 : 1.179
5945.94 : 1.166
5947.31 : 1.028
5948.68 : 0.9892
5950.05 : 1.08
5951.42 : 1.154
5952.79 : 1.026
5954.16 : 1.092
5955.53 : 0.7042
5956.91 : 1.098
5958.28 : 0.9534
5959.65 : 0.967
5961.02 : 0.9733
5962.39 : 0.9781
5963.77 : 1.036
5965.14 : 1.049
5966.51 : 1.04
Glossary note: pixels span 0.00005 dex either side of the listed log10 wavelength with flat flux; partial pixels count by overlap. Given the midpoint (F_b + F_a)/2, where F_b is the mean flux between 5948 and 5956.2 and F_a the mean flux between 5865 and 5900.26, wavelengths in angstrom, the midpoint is 0.98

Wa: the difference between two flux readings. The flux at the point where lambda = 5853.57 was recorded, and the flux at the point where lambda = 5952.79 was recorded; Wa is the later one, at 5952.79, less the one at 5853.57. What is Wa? -0.10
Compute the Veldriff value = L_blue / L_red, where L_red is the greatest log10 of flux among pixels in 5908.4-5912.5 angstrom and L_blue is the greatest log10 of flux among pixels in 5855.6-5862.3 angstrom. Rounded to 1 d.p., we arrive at 1.2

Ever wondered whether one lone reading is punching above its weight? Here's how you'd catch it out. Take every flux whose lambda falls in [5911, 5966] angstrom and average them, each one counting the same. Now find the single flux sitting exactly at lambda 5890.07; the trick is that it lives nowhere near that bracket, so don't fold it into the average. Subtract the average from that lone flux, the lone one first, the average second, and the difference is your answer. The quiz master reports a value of -0.39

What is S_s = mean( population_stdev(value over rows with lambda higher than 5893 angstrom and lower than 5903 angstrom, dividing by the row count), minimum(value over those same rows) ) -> 0.39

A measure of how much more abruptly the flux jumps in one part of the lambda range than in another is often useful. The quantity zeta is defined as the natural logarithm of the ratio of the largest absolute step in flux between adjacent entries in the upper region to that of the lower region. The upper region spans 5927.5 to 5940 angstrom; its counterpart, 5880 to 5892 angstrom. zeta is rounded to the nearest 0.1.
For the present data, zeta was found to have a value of 0.2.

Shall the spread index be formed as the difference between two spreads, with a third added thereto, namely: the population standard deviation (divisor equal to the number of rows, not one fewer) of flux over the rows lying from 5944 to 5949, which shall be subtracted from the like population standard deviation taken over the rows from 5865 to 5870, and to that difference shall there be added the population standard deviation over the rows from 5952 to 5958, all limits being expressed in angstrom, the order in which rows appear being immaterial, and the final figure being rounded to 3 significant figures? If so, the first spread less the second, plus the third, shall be 0.163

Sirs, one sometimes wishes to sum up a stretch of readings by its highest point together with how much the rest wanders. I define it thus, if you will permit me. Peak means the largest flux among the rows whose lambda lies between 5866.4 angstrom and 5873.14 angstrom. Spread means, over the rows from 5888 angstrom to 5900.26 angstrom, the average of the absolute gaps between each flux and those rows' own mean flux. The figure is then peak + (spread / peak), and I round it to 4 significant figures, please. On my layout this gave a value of 1.256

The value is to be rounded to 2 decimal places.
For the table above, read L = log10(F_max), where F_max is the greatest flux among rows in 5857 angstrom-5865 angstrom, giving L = 0.05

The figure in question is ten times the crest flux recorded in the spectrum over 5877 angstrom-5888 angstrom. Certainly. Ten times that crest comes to 11.6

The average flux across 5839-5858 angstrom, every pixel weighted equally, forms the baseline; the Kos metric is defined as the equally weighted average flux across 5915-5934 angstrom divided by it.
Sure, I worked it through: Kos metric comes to 1.01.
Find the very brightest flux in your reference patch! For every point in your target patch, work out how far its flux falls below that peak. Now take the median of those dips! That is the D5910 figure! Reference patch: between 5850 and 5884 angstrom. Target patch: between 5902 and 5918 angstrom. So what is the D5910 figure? 0.16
